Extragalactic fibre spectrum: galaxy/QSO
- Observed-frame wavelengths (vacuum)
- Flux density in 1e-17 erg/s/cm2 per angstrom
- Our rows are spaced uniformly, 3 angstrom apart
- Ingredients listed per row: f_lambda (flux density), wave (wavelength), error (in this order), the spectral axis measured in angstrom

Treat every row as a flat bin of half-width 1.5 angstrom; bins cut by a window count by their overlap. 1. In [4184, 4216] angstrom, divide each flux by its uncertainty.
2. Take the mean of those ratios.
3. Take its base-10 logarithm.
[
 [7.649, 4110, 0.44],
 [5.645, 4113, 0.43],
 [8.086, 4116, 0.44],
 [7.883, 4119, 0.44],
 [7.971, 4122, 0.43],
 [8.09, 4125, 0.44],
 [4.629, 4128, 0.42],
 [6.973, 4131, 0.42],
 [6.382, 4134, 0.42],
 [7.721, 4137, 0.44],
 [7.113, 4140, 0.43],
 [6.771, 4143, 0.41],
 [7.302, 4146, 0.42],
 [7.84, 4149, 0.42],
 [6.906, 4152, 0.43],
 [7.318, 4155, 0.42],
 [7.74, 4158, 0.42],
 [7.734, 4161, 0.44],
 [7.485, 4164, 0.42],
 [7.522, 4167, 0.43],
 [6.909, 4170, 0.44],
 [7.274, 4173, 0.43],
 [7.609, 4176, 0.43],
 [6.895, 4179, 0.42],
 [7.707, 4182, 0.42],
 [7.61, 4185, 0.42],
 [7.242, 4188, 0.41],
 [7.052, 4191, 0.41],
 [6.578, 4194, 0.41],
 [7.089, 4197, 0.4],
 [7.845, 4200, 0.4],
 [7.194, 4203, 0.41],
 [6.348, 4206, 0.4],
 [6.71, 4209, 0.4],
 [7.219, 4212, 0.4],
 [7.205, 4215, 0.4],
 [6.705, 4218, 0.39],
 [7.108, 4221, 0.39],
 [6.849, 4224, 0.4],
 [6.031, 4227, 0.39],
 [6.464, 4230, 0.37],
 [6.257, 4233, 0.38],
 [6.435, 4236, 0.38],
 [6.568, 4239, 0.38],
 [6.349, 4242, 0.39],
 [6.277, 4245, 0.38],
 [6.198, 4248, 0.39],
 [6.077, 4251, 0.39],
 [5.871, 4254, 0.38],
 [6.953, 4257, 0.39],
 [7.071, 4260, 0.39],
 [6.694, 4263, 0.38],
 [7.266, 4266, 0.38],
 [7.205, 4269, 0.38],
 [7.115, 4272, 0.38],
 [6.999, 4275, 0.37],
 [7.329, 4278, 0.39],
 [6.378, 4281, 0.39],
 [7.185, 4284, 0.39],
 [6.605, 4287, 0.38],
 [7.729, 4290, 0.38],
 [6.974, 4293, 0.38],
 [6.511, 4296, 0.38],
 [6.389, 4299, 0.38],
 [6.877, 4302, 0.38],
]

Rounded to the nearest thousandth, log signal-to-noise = 1.243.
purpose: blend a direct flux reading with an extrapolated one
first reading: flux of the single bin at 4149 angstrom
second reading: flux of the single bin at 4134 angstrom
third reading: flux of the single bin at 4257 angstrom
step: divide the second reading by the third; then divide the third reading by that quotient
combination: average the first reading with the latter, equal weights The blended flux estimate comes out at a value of 7.7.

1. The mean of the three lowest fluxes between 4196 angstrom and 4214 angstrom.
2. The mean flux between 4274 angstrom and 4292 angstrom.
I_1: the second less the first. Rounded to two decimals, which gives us 0.32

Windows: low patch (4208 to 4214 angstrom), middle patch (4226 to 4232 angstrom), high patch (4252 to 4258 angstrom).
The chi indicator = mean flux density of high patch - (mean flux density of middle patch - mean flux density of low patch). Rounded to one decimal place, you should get 7.1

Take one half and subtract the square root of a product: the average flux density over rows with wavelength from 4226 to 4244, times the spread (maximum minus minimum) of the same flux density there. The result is -1.3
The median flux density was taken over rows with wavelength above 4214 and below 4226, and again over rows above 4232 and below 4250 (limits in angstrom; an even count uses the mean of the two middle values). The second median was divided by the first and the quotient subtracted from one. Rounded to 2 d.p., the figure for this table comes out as 0.10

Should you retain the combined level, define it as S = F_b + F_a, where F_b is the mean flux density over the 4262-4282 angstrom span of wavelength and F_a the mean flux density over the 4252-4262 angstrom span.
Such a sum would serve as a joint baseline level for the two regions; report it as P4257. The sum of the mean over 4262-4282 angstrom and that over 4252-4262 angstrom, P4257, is 13.6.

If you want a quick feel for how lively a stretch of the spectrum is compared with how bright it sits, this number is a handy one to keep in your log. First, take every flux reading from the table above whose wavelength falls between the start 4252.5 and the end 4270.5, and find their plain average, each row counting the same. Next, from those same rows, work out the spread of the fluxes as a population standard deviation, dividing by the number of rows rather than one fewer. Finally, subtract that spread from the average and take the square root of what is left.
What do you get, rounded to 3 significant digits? 2.52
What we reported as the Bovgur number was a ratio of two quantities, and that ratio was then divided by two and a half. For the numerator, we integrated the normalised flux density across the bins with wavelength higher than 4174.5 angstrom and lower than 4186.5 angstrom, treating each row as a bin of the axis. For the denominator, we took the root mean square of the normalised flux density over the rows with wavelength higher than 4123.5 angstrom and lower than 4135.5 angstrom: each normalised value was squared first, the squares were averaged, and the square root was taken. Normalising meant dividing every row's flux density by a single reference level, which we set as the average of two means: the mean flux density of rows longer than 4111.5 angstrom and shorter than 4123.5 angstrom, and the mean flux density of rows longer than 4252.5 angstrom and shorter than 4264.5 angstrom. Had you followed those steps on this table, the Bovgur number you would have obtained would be 5.4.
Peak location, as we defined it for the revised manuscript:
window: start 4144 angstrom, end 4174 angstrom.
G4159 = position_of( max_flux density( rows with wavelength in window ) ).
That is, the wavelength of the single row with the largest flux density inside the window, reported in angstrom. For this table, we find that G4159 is 4149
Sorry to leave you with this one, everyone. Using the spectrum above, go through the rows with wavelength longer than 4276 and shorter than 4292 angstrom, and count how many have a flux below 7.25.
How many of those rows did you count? 3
